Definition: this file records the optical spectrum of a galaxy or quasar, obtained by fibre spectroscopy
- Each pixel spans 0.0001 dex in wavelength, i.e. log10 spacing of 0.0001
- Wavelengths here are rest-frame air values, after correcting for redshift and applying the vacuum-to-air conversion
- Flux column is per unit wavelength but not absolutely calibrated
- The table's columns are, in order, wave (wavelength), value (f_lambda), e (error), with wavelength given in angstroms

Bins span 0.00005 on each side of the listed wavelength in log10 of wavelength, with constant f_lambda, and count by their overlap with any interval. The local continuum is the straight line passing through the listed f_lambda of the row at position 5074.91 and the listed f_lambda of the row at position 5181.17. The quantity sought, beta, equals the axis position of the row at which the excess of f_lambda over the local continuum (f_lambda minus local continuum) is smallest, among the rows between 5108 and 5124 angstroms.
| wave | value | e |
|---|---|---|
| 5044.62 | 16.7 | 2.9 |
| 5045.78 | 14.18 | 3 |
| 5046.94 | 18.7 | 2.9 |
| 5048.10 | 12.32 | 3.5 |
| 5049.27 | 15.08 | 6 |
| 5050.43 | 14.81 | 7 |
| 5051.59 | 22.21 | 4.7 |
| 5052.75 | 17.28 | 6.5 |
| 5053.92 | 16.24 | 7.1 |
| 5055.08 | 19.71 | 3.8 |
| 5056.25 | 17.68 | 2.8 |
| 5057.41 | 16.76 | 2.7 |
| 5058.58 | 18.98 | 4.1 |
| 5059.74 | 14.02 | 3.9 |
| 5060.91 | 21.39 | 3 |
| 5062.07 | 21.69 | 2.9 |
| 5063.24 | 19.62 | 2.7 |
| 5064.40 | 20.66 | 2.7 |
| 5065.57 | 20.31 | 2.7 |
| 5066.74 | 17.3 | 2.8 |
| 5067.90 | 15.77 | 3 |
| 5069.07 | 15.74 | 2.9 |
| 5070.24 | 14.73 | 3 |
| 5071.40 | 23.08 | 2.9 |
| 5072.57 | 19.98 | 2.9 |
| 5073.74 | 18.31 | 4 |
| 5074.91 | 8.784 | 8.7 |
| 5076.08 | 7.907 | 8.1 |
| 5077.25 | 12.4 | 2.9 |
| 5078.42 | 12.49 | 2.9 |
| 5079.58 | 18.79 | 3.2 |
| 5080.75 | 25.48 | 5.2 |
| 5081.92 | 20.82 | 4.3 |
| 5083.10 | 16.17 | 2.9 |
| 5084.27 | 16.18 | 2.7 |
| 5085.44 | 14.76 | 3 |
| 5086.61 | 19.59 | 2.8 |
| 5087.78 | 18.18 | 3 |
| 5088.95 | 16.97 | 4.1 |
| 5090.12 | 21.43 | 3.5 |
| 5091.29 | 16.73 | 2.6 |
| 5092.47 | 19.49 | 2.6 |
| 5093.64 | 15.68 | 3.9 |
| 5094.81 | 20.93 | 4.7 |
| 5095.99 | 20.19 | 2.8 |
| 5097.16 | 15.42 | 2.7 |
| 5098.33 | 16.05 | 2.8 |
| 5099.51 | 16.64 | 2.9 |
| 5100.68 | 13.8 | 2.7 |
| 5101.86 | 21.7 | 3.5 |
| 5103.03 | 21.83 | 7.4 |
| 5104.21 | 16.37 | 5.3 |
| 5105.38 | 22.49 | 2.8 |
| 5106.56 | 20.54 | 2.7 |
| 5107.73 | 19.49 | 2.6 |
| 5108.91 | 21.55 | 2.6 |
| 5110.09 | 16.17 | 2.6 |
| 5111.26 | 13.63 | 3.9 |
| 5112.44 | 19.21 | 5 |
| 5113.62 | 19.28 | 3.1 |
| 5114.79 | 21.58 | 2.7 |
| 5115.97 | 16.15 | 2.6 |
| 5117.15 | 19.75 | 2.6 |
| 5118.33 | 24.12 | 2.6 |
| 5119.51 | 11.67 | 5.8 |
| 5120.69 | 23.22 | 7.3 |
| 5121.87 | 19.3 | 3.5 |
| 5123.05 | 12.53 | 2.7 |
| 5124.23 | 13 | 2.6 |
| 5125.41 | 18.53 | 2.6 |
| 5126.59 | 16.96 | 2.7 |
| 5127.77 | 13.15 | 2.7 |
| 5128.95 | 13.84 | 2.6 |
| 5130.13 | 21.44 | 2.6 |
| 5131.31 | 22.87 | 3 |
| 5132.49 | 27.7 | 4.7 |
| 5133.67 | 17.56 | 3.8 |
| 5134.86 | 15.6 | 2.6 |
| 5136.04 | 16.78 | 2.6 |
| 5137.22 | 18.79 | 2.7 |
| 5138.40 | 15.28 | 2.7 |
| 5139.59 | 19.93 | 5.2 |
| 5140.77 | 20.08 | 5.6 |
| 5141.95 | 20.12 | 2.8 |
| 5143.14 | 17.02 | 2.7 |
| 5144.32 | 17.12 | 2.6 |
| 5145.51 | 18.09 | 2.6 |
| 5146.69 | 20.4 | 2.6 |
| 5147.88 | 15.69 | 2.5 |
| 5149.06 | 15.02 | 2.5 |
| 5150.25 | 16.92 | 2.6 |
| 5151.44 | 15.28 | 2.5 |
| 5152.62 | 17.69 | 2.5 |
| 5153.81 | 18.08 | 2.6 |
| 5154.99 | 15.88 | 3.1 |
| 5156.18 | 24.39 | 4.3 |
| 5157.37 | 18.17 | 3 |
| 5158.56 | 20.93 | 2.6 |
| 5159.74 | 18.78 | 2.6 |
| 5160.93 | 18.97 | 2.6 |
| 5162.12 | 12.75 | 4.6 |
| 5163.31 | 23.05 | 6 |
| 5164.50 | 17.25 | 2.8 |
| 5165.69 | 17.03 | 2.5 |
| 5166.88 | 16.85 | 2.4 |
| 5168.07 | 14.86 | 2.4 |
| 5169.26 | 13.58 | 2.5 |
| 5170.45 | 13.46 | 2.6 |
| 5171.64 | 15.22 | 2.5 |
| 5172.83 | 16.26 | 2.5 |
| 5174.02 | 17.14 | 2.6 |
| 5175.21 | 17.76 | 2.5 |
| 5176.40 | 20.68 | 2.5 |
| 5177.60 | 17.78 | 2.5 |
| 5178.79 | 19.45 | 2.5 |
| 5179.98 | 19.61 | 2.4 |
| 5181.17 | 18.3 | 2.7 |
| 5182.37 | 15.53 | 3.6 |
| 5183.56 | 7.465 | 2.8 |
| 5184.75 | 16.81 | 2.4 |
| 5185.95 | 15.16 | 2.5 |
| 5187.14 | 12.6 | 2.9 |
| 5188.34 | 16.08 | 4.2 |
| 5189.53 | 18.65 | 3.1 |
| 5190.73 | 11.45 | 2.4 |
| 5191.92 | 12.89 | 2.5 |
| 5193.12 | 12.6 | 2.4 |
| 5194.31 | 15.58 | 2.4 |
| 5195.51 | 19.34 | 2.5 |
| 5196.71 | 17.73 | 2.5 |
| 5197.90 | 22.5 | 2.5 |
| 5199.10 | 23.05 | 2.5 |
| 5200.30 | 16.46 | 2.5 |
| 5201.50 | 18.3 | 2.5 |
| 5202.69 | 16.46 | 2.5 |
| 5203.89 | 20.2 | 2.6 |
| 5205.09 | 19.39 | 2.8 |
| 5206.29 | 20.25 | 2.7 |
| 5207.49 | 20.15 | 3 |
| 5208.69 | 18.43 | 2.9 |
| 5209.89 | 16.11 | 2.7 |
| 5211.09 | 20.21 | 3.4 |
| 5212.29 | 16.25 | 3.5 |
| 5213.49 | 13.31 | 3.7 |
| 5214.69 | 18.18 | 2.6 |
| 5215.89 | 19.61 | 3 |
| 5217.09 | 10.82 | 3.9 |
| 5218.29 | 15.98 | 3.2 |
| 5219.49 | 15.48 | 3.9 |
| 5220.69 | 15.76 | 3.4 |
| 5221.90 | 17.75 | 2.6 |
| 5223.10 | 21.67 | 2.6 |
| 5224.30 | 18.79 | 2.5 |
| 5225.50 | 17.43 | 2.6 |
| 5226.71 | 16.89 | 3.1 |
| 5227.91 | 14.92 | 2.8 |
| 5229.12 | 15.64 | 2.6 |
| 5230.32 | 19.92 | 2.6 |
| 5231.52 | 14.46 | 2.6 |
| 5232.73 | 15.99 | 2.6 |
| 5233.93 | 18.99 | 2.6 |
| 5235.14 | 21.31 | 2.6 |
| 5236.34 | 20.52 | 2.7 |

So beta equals 5119.51 angstroms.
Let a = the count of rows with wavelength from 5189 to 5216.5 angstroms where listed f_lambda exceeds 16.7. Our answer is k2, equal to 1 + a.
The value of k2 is 15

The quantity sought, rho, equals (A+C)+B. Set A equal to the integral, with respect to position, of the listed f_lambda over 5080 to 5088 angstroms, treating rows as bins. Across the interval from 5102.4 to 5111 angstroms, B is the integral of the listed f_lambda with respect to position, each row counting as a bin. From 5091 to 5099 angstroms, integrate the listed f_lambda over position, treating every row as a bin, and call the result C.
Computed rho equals 461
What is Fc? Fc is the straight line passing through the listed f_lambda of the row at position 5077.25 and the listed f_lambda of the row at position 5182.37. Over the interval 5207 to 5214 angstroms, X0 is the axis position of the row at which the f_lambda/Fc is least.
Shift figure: 5213.49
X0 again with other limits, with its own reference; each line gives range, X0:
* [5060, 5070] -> 5069.07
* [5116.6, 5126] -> 5119.51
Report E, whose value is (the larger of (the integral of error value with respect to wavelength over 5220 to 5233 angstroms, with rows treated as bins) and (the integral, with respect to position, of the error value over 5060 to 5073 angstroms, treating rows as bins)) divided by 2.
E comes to 18.8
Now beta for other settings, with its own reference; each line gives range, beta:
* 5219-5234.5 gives 5231.52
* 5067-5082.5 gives 5076.08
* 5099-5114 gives 5111.26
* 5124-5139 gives 5127.77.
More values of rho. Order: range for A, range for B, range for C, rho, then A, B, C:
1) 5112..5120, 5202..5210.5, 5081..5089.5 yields 462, 151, 159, 152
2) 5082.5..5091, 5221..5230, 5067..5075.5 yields 449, 149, 158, 142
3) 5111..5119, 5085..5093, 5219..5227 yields 442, 154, 146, 142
